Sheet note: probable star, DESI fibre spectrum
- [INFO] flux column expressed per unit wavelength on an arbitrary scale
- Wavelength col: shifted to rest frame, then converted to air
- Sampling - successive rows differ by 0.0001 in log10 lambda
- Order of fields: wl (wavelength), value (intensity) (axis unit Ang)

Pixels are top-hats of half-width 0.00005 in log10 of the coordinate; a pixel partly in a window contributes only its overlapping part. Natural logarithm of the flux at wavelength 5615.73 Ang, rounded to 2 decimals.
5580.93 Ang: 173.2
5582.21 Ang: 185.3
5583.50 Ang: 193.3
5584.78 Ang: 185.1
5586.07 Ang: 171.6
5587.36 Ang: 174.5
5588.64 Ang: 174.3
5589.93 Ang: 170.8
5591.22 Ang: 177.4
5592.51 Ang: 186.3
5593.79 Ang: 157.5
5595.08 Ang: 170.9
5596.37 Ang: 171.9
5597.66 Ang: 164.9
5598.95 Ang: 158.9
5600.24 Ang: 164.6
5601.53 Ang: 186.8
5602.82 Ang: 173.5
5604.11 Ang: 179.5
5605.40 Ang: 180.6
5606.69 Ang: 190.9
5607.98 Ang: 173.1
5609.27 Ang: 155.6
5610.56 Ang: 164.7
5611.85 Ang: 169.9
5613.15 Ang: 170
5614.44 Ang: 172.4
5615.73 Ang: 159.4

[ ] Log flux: 5.07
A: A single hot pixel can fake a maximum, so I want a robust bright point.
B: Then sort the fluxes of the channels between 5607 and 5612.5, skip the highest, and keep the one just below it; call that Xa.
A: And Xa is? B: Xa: 169.9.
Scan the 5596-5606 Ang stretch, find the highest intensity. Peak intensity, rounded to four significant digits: 186.8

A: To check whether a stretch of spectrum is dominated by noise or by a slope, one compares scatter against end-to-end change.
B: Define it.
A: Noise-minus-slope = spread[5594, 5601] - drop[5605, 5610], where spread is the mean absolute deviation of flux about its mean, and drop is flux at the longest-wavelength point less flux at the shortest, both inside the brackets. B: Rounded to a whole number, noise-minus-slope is 29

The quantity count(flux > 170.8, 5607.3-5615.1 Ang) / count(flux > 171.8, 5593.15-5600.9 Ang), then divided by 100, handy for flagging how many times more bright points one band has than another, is 0.020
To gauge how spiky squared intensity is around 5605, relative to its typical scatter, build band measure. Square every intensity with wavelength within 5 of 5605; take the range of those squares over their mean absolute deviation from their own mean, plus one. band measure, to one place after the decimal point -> 4.9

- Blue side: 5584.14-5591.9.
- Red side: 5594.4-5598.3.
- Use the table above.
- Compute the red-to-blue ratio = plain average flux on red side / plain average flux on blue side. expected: 0.96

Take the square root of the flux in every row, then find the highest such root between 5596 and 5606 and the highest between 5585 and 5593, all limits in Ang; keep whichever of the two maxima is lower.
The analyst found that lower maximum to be 13.6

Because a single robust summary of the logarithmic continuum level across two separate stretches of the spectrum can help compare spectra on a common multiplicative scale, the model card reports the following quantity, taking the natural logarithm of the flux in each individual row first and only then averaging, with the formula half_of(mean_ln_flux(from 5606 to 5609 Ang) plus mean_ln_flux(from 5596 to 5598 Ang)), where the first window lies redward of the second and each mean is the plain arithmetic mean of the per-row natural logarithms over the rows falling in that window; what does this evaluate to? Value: 5.16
